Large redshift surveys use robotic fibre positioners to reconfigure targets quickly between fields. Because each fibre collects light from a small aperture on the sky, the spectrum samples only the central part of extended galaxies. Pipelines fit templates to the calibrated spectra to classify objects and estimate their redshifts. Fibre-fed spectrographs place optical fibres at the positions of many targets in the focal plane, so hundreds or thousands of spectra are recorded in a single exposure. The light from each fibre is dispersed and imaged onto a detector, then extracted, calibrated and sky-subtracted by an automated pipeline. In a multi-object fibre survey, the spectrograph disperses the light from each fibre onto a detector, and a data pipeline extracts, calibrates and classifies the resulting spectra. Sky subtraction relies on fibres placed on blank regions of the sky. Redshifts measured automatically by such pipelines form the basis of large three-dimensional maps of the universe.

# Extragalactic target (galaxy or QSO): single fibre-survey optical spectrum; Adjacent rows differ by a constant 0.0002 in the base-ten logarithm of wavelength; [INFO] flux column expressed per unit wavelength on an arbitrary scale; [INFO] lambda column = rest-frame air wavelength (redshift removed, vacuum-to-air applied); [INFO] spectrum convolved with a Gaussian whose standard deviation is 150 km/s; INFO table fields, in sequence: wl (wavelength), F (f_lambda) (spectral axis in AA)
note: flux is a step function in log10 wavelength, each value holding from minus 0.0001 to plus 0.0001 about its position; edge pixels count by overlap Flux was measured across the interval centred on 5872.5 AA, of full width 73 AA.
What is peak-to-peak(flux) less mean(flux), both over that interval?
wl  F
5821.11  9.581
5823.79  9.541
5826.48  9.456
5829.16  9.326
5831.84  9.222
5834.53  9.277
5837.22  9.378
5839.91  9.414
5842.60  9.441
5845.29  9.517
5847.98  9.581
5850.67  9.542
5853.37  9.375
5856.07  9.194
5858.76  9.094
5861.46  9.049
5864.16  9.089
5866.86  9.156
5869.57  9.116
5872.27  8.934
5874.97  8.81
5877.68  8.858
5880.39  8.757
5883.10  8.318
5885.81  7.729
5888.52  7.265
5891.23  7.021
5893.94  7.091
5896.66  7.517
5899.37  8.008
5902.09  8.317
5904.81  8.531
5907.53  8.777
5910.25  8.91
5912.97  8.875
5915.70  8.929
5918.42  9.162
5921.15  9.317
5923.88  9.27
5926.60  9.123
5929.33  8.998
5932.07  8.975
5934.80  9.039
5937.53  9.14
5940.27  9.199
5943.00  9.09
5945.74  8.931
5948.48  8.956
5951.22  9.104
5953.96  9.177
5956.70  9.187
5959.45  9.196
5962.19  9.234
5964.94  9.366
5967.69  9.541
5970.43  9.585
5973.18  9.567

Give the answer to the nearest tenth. -6.1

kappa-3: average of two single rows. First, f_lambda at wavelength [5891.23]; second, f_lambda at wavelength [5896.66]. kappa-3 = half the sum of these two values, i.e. 7.3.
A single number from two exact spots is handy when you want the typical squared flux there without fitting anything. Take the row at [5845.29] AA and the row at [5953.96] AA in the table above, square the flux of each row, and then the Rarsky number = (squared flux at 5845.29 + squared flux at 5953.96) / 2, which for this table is 87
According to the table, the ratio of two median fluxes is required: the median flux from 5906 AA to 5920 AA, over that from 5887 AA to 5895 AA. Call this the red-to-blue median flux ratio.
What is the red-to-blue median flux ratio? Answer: 1.26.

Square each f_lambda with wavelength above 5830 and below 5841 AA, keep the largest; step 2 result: 89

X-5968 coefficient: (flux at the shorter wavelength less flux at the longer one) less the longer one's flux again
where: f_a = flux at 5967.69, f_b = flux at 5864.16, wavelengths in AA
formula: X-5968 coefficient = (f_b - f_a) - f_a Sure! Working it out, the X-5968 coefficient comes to -10.0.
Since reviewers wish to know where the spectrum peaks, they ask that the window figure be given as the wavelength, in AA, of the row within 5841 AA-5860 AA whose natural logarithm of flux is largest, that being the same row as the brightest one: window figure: 5847.98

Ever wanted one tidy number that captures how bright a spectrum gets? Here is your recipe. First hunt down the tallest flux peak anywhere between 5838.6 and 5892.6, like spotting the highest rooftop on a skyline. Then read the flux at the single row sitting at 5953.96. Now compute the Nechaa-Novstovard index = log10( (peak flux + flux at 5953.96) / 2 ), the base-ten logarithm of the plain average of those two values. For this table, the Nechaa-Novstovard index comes 0.972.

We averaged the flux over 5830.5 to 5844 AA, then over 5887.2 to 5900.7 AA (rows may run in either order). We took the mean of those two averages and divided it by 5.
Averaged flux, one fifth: 1.67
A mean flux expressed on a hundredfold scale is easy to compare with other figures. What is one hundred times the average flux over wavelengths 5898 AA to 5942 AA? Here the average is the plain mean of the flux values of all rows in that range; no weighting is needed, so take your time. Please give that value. 891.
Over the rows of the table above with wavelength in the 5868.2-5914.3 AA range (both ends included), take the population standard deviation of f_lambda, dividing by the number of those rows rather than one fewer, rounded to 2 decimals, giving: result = 0.69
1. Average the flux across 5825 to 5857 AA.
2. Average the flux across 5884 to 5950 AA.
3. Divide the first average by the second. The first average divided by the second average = 1.09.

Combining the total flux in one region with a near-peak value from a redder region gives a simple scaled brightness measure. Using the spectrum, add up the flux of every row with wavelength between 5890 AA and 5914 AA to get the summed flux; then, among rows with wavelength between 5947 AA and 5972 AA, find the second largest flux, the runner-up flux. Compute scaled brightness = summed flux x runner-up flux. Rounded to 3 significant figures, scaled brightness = 697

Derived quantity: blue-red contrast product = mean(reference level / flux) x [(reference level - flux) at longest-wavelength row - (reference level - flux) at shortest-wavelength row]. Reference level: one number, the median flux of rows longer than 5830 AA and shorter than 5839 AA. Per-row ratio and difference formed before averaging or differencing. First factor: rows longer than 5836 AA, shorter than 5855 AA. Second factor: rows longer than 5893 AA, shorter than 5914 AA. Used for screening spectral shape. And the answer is -1.7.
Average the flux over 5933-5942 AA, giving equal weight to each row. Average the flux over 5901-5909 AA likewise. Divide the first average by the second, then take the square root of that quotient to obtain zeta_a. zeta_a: 1.03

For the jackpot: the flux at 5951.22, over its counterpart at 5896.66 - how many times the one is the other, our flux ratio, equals 1.21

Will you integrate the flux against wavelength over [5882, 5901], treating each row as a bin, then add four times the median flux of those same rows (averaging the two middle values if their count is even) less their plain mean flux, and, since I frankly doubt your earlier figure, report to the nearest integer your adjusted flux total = 166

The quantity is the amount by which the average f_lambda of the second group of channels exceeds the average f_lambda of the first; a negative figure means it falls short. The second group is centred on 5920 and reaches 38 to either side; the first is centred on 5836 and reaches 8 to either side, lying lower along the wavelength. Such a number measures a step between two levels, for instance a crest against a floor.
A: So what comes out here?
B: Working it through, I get -0.7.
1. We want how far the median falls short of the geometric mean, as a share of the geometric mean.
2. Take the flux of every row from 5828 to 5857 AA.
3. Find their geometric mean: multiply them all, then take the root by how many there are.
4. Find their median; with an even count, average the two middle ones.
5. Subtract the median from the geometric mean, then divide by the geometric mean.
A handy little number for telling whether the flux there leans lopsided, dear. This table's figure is 0.001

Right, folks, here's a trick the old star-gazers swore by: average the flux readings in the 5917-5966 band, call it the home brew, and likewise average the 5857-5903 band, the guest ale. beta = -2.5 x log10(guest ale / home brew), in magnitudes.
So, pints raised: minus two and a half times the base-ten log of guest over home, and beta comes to 0.10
